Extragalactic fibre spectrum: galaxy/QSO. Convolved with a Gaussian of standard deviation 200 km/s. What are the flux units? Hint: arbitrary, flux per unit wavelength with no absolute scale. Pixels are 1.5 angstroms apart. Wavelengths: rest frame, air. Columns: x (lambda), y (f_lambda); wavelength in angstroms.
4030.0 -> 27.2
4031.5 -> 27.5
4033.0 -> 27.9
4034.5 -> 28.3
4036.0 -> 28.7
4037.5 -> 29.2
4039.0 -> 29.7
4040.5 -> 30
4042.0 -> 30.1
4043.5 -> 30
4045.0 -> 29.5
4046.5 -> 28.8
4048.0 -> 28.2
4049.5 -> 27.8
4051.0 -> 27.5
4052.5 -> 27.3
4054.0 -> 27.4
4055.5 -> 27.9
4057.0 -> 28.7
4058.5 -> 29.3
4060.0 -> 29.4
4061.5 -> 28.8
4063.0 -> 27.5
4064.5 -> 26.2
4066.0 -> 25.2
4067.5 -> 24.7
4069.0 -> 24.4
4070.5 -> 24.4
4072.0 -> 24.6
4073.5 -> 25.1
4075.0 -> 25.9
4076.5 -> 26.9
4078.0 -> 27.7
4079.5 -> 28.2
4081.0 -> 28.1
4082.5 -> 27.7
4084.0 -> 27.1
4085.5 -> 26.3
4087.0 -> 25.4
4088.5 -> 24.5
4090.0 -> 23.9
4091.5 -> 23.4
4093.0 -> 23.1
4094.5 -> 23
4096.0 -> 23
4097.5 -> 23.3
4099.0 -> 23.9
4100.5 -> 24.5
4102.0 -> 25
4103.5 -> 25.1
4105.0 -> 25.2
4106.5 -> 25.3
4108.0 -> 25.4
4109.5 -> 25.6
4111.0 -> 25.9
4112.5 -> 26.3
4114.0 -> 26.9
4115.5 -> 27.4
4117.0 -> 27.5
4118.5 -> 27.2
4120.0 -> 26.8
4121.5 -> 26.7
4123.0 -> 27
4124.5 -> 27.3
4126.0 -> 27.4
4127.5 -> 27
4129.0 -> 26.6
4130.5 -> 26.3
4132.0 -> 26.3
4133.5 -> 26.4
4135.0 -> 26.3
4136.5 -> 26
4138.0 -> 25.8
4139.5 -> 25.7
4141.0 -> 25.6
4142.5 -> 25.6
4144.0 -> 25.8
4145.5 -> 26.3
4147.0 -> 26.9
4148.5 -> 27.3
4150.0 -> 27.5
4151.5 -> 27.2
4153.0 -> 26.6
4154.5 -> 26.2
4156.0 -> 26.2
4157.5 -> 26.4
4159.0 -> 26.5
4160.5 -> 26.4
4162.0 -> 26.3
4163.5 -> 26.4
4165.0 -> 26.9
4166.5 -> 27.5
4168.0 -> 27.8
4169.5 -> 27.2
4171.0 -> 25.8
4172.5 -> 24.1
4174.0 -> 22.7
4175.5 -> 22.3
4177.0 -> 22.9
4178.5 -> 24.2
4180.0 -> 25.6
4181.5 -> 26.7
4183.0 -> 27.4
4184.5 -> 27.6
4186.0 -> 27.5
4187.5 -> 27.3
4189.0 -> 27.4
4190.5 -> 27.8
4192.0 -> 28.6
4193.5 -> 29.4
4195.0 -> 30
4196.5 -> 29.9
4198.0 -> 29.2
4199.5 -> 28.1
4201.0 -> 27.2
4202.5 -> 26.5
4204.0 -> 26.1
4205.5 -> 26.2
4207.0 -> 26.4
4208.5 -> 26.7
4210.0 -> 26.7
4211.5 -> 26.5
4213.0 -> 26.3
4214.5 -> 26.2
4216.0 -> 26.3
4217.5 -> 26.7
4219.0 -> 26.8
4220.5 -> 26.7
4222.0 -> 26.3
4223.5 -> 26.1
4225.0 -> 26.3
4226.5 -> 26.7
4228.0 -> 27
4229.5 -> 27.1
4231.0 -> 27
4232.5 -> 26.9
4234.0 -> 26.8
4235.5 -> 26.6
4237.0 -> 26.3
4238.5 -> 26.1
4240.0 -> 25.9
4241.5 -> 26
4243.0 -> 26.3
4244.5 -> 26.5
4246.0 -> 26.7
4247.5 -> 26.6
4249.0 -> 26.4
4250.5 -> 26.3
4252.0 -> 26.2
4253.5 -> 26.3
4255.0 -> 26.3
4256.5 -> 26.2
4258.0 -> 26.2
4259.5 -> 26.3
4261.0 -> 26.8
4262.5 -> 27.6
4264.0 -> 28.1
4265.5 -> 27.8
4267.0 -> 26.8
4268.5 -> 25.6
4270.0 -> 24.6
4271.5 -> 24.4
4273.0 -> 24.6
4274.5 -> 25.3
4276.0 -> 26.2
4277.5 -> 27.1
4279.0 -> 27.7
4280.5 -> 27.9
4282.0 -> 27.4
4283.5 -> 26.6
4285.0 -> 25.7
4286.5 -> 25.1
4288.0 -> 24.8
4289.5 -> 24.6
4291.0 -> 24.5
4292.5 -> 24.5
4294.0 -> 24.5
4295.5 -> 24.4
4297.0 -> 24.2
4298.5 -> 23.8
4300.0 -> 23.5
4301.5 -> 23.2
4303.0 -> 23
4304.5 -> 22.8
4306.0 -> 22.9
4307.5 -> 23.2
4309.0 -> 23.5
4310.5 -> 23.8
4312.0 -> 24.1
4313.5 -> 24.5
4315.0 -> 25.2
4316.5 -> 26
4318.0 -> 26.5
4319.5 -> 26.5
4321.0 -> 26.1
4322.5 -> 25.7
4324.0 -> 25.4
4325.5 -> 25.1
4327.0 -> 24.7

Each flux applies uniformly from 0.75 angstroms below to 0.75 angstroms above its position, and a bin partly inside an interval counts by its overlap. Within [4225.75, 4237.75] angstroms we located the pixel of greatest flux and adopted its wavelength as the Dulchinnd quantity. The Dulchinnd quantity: 4229.5 angstroms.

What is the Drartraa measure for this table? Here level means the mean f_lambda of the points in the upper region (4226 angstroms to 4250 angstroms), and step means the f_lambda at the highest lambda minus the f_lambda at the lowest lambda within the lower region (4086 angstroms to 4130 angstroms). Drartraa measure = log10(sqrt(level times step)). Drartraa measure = 0.75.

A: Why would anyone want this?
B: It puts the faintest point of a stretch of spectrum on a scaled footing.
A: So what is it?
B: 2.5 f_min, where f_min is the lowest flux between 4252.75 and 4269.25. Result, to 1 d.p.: 64.0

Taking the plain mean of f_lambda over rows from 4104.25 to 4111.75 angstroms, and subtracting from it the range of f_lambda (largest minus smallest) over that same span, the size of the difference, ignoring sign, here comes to 24.8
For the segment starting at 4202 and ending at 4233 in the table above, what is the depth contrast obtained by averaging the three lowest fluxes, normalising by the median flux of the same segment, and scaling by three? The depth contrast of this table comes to 2.96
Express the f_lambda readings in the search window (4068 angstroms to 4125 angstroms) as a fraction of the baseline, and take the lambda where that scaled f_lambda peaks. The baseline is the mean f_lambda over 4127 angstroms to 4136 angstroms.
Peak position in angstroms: 4079.5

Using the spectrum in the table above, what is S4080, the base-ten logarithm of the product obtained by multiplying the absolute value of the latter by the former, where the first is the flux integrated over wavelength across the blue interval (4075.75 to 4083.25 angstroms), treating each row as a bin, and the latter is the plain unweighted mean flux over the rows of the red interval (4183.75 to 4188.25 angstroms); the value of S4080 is 3.76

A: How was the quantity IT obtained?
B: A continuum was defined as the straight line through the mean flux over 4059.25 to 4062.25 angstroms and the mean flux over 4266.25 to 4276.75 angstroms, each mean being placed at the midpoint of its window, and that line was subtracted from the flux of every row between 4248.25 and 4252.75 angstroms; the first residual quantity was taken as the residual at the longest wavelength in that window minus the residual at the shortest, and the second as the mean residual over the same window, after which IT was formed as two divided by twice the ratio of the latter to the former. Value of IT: -0.26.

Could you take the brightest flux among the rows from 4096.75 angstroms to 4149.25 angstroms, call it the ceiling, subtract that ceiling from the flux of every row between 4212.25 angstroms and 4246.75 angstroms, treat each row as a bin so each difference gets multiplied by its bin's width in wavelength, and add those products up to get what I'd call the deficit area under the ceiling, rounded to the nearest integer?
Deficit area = -34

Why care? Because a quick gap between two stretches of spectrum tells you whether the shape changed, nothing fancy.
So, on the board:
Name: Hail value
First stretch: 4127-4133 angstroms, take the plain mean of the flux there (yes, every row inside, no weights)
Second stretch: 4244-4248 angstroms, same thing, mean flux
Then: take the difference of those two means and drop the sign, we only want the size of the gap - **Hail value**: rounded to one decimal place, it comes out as 0.1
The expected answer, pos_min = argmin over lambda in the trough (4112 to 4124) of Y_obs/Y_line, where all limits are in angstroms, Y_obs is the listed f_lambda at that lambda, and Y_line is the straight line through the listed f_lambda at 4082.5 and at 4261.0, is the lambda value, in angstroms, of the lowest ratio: 4112.5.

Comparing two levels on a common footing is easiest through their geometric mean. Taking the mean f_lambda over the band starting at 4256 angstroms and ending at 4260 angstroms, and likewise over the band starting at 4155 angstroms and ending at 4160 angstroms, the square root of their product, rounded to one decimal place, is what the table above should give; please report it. 26.3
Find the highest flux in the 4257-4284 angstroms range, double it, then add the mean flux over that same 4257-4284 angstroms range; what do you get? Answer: 82.7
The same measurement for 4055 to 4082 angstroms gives 85.6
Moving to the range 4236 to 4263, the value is 81.6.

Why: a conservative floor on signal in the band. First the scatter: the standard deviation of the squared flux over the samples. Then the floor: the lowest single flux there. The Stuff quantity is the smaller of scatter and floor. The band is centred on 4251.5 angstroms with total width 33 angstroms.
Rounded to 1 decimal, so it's 25.9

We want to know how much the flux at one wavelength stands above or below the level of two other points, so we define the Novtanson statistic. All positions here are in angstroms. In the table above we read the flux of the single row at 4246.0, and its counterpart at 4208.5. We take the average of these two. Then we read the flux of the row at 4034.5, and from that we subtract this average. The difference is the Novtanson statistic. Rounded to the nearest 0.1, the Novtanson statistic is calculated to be 1.6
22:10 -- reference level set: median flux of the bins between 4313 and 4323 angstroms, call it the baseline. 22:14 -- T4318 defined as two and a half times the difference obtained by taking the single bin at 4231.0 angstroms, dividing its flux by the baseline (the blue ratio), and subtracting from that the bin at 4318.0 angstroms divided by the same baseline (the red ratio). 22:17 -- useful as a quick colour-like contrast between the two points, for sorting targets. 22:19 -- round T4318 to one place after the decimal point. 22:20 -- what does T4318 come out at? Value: 0.0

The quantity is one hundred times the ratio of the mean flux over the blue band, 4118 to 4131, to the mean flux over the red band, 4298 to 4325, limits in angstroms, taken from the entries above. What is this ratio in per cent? 110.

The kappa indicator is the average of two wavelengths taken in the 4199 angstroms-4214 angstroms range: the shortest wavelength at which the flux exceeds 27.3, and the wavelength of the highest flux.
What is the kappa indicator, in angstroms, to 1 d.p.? 4199.5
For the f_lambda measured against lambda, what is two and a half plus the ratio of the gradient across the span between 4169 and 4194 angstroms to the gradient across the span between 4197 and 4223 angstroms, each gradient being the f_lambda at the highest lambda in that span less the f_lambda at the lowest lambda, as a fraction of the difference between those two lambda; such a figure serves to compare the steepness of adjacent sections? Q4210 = 1.7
